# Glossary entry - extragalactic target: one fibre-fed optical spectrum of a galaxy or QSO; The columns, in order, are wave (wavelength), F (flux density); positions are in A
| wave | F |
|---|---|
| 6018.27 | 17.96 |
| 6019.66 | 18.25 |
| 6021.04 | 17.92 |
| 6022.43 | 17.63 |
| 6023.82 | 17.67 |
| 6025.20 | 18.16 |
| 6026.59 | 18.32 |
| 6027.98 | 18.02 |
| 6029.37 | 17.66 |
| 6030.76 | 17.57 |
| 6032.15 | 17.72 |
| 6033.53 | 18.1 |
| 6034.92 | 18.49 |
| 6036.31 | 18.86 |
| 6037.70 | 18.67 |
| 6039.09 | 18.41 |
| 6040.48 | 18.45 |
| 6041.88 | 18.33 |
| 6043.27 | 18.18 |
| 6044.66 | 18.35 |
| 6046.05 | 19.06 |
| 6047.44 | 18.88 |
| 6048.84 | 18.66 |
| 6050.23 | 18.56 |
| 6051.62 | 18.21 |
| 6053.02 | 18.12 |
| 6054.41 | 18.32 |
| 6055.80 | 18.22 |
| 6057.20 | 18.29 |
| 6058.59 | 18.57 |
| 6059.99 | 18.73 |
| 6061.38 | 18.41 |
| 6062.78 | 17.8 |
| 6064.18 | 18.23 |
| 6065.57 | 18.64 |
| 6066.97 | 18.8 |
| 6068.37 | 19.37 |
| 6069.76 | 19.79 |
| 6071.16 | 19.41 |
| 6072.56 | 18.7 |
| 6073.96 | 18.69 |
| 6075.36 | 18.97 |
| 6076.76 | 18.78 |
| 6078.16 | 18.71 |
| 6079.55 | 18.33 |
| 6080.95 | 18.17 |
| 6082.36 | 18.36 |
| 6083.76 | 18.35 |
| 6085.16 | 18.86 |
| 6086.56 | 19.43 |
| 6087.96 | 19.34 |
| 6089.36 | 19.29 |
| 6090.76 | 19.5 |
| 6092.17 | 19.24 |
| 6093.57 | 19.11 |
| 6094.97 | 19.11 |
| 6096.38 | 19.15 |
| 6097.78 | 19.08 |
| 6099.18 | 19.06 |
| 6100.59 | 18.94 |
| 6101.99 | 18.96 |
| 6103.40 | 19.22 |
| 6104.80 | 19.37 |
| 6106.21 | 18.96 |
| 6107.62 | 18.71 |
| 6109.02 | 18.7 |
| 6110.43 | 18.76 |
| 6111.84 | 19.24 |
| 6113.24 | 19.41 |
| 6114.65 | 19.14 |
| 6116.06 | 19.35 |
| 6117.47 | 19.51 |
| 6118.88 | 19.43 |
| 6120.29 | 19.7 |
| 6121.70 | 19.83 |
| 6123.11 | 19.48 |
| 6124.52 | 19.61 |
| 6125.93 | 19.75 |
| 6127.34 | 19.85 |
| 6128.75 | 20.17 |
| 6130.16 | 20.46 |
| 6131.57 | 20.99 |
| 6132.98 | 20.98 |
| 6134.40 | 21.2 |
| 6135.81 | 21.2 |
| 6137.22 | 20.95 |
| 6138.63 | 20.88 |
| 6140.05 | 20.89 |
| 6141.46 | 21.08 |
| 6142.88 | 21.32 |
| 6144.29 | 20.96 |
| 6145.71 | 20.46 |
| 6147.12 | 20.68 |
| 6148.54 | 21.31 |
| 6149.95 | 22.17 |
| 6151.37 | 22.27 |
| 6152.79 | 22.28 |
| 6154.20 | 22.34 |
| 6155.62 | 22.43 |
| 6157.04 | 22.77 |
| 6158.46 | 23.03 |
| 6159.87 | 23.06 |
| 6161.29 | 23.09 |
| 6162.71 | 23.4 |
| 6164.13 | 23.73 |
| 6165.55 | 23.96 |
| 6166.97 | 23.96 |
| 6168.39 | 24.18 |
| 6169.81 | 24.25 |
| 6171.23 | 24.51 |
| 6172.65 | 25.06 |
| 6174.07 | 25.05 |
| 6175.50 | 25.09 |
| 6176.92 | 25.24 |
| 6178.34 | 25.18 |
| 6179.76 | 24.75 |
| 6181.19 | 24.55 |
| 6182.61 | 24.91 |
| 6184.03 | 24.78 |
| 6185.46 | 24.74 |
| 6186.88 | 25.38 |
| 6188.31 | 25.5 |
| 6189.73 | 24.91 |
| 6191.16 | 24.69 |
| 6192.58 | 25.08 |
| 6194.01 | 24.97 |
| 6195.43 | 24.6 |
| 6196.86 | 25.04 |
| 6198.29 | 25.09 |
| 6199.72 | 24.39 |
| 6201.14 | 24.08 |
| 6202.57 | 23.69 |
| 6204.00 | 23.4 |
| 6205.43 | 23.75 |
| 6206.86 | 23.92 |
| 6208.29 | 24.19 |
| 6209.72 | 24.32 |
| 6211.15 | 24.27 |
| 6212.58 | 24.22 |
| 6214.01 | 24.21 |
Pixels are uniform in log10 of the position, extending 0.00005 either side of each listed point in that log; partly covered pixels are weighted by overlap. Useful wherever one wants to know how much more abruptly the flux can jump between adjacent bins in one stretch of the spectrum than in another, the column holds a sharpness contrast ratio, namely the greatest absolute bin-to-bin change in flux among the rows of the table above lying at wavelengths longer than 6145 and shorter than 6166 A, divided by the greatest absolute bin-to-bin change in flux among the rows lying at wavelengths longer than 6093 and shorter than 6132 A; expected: 1.62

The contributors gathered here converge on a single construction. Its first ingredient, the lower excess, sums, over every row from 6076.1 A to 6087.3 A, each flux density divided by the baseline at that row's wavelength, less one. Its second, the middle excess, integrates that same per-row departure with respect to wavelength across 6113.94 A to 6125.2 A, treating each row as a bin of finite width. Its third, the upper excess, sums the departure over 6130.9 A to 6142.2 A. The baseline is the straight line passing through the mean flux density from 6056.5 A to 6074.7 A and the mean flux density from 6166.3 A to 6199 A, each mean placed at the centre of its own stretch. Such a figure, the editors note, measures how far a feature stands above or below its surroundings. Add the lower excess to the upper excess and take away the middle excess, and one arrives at 0.18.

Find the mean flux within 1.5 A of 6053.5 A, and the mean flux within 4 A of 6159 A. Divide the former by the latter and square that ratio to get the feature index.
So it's 0.63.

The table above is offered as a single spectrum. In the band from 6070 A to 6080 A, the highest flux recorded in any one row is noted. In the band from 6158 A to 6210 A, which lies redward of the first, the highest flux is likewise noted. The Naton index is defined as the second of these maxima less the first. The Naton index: 6.1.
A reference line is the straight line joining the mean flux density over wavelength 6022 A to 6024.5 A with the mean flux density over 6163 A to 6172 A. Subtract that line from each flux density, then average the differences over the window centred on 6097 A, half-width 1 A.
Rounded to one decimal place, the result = -1.8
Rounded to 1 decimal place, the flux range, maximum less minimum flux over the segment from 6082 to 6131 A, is 2.1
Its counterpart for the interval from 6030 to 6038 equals 1.3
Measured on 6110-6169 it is 5.4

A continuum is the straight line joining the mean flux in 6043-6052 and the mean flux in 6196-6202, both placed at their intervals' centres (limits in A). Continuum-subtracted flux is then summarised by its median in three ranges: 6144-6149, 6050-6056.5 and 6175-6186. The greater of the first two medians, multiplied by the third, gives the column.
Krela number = -0.5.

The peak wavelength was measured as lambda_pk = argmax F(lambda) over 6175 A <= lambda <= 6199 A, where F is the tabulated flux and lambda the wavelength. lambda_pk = 6188.31 A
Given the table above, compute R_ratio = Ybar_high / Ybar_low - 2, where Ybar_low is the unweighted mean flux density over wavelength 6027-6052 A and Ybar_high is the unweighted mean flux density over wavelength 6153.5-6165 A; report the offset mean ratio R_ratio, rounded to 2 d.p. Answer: -0.75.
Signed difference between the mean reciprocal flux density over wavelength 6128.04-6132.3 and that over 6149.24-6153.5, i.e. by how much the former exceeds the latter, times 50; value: 0.19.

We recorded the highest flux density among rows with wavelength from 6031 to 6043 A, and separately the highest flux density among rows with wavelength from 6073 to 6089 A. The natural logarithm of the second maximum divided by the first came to 0.03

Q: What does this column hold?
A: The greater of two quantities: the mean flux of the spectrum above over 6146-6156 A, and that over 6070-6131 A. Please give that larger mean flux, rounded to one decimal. 21.9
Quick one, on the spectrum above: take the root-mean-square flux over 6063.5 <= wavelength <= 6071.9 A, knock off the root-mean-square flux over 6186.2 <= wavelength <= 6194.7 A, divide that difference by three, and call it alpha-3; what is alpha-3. -2.0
